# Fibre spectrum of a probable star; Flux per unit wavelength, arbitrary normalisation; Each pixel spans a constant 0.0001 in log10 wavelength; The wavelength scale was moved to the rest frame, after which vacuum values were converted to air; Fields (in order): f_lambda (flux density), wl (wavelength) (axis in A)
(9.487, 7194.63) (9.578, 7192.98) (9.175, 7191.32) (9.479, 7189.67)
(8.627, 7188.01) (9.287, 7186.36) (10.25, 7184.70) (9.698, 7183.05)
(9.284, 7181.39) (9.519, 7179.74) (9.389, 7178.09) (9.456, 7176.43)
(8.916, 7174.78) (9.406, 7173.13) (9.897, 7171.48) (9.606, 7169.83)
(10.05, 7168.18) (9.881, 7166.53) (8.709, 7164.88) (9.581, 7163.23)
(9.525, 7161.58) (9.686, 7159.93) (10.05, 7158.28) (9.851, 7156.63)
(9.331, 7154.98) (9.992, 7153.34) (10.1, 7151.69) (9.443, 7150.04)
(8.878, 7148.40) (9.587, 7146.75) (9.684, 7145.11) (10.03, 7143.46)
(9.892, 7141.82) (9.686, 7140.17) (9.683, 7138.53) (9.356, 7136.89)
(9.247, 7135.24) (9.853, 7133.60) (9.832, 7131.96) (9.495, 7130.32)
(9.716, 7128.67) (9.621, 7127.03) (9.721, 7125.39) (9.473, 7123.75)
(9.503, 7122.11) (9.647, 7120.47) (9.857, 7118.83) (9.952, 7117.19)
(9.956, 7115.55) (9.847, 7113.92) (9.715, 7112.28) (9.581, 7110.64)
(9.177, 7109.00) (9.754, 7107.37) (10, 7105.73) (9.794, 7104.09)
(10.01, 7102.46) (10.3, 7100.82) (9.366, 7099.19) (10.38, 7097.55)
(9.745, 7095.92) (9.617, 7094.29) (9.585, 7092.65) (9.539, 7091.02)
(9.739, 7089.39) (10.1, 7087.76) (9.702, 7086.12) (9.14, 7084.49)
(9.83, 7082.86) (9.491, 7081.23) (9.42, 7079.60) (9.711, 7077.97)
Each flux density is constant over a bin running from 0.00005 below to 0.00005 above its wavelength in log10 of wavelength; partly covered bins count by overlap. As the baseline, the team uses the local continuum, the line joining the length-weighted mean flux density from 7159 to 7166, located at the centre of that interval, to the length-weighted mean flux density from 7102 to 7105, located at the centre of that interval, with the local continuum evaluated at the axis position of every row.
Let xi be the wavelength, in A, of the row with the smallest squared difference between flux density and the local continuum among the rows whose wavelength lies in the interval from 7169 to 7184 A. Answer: 7181.39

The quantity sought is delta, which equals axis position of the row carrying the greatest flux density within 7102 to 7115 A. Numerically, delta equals 7102.46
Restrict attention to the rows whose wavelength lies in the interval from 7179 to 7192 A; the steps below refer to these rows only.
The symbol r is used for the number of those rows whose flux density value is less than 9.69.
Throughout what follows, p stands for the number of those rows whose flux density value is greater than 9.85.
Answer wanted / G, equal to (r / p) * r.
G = 36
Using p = 1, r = 6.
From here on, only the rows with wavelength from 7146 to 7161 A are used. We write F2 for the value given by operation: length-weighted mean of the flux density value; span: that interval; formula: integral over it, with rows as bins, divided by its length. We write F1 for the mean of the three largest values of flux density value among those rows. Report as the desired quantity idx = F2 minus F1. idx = -0.39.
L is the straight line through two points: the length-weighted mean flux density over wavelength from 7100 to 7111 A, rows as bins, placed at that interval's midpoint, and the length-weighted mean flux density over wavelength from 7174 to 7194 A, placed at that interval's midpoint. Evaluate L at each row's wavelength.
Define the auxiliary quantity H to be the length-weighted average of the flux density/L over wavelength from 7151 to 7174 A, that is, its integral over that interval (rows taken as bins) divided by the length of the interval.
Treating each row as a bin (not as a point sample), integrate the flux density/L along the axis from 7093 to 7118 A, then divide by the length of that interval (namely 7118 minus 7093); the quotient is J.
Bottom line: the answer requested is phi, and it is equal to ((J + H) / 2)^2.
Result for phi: 1.02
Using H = 1.02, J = 1.00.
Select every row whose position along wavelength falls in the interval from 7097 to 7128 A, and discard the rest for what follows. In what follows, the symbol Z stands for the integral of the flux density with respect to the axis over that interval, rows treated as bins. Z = 303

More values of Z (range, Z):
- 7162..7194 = 303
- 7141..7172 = 300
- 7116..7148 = 309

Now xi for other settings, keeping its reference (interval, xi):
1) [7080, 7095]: 7087.76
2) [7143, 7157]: 7146.75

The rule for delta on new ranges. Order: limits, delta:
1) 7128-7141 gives 7133.60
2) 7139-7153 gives 7151.69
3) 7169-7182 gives 7171.48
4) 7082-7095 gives 7087.76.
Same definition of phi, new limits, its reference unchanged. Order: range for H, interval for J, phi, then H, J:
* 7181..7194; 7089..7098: 0.99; 1.01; 0.99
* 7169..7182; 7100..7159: 1.00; 1.00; 1.00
